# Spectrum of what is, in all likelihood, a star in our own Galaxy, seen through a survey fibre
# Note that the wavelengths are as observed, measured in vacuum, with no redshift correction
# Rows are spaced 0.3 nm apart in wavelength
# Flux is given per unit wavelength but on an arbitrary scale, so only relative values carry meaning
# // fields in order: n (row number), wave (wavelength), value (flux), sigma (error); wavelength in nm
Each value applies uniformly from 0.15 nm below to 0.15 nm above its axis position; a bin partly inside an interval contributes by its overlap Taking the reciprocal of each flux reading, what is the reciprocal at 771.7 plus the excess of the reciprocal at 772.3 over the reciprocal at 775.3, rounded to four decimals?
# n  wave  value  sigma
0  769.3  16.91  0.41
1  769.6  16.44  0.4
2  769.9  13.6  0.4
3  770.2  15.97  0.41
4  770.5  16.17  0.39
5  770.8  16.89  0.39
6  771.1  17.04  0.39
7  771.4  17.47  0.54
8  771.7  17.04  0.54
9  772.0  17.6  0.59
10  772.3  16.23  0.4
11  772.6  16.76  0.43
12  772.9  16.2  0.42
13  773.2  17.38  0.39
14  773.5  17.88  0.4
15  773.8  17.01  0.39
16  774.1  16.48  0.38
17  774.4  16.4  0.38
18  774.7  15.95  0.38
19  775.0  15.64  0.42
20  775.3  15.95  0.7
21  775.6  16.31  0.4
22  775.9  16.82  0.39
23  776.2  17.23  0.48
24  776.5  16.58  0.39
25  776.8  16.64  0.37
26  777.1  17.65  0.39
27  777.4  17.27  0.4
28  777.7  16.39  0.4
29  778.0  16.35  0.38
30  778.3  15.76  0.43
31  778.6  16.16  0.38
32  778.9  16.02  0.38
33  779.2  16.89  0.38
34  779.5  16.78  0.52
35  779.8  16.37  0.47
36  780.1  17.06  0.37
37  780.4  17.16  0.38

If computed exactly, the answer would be 0.0576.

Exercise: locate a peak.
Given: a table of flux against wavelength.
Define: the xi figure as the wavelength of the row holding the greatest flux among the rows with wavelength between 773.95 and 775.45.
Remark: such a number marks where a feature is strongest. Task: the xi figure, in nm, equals 774.1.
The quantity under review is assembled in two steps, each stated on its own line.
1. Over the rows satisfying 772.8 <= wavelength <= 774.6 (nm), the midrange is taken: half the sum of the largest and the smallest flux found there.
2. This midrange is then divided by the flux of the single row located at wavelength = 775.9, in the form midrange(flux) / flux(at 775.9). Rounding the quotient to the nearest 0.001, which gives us 1.013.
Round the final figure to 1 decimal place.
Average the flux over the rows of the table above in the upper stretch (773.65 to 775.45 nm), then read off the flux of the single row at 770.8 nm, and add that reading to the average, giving 33.1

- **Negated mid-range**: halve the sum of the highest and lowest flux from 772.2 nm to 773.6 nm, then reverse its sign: -17.0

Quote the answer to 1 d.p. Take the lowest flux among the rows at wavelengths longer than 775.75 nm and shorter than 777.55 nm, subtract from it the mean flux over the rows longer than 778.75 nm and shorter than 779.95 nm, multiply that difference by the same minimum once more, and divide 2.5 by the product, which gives 2.3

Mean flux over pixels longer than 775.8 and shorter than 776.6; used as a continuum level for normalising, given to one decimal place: 16.9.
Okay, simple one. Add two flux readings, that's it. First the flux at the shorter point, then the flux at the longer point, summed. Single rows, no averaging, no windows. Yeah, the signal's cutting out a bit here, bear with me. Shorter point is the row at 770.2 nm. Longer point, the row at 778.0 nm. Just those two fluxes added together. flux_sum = 32.3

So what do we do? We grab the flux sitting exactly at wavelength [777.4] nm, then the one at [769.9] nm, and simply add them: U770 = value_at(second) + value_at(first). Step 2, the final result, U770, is 30.9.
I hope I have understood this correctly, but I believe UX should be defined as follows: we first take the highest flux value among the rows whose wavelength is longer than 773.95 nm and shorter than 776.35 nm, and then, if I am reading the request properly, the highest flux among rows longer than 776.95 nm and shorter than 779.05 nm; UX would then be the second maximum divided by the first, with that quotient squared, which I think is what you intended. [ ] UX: 1.05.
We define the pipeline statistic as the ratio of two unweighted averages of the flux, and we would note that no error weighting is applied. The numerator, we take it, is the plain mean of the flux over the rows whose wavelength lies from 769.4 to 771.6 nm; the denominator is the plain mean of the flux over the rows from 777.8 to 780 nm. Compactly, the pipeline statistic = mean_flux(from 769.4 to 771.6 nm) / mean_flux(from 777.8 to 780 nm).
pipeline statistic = 0.99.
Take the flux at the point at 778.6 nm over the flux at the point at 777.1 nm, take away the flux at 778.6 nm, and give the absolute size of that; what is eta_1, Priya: 15.2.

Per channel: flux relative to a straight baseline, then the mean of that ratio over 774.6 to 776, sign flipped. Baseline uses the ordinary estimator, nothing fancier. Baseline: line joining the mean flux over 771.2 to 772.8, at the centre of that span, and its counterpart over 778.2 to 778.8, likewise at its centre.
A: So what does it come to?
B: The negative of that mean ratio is -0.98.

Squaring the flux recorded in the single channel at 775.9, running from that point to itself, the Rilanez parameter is 283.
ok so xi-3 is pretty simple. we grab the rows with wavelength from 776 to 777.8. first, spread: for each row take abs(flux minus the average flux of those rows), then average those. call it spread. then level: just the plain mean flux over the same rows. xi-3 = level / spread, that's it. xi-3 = 40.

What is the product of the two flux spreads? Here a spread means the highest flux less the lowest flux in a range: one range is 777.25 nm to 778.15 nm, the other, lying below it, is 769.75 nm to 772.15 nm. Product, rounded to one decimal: 3.7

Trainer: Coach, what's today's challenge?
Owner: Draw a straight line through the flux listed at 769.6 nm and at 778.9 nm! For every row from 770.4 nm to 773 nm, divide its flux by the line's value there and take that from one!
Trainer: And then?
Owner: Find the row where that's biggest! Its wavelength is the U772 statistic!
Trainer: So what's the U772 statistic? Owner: 770.5 nm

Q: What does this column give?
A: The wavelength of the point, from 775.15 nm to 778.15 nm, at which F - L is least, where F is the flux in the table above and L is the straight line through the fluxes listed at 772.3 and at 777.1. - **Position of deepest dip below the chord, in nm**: 778.0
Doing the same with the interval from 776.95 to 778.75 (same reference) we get 778.3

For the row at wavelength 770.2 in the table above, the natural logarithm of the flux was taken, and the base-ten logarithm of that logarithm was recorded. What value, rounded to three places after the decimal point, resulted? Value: 0.443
